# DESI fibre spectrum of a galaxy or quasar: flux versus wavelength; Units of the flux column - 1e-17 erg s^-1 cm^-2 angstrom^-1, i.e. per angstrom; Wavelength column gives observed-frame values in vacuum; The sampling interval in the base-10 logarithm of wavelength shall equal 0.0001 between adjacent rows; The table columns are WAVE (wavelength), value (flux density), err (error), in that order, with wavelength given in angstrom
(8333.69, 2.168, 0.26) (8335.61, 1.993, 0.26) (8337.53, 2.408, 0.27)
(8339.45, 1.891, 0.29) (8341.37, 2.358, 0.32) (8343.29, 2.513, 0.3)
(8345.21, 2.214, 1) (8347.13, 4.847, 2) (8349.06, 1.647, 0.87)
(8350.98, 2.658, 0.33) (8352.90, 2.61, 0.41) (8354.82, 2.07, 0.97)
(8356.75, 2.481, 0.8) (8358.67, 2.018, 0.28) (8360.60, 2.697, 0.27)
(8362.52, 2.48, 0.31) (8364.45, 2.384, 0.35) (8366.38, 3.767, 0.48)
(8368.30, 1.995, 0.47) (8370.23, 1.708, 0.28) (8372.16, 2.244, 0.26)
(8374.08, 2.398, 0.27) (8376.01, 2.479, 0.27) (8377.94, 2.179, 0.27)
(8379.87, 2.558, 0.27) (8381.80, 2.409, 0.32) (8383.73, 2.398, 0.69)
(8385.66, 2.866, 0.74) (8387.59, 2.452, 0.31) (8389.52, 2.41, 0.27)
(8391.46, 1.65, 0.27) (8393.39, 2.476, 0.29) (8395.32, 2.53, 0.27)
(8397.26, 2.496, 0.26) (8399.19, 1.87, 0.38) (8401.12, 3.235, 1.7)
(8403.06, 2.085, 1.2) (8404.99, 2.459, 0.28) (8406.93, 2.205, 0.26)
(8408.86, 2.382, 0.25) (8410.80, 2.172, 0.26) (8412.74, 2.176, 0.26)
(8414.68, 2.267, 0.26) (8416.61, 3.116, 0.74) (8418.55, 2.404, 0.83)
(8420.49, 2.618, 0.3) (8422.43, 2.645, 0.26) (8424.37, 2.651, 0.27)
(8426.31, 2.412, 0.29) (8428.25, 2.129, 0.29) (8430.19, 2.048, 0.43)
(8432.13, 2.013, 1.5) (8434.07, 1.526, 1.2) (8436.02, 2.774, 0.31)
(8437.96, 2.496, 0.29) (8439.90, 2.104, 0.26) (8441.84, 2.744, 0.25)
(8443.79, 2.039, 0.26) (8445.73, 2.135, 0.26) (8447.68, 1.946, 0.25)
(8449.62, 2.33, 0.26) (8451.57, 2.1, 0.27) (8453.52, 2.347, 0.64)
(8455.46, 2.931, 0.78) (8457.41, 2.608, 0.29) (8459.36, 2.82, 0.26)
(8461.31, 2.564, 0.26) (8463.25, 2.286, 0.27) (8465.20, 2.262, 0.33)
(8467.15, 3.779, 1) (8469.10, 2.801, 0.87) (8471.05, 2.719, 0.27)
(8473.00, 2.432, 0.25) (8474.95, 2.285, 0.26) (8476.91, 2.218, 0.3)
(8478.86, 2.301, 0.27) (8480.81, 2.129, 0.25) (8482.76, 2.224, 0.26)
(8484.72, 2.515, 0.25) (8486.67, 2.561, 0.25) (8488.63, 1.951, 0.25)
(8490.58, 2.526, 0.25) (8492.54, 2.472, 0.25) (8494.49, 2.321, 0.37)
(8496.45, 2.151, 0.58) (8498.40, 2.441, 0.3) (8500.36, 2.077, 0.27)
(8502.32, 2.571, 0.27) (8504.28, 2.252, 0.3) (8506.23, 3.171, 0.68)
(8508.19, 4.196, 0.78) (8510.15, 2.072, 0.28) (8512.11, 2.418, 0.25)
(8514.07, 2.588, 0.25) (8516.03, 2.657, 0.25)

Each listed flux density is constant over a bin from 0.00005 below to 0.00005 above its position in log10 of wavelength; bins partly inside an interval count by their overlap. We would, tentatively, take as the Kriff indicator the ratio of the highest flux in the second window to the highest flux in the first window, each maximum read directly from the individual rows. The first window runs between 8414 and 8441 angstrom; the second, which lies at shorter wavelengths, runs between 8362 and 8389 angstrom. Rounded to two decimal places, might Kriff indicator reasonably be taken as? 1.21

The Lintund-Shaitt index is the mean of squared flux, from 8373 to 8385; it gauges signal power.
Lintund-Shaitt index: 5.8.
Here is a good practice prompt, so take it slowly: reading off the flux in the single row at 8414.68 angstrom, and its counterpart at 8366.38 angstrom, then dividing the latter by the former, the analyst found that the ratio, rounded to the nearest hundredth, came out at 1.66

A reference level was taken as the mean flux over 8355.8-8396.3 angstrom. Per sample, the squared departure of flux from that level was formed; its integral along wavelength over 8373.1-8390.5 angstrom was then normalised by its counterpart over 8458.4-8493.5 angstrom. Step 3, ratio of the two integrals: 0.1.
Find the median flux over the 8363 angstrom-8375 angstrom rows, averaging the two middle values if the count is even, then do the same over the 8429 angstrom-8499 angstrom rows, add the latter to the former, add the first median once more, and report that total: 6.95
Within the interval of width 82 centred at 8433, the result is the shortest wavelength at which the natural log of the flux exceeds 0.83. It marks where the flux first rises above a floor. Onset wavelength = 8393.39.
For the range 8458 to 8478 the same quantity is 8459.36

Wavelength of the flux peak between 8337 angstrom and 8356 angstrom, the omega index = 8347.13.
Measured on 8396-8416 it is 8401.12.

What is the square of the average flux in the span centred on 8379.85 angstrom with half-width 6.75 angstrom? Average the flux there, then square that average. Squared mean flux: 6.10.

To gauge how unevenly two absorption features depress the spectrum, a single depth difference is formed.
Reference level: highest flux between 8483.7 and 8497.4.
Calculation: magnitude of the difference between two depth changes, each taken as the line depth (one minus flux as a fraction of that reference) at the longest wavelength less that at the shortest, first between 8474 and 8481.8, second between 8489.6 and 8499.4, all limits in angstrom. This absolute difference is 0.0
